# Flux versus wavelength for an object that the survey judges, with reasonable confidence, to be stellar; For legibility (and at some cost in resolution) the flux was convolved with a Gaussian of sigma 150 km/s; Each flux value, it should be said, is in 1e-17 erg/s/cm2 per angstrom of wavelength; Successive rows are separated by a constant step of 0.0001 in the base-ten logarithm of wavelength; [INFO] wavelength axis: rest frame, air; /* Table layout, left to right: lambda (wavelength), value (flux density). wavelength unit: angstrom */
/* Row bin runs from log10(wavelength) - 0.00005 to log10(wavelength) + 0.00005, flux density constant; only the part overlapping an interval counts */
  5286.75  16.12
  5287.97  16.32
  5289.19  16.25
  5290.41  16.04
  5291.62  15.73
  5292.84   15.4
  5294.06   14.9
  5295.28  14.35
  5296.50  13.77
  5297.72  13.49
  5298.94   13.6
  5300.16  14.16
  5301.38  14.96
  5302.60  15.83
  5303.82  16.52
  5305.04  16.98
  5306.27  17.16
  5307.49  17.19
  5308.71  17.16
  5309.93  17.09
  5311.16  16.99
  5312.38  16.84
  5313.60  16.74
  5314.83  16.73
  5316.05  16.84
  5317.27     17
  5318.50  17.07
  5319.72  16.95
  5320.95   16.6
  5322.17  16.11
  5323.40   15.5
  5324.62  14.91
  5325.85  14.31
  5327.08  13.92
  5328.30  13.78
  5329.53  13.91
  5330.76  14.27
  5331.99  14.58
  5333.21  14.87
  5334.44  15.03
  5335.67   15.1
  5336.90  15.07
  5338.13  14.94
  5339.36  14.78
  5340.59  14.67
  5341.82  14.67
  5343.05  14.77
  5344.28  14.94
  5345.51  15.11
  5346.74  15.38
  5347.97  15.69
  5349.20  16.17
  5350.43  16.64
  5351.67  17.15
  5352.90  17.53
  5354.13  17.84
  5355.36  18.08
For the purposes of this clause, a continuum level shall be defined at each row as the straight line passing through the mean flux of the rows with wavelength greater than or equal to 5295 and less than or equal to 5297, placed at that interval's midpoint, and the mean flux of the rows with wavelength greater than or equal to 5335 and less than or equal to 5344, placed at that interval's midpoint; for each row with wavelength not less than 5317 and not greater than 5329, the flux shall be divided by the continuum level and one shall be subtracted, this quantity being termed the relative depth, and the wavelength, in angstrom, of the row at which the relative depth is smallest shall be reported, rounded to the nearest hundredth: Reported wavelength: 5328.30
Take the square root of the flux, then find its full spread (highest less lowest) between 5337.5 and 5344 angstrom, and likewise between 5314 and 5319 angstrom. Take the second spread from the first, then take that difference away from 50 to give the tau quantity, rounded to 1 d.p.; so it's 50.0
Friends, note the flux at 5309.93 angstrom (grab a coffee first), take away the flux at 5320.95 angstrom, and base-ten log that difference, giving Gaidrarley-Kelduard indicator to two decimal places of -0.31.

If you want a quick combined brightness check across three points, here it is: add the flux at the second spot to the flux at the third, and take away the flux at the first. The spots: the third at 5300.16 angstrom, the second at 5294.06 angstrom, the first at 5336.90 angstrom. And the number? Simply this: 14.0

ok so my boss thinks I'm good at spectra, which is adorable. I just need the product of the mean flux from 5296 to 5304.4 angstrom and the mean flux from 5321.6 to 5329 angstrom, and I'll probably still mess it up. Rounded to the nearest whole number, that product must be 216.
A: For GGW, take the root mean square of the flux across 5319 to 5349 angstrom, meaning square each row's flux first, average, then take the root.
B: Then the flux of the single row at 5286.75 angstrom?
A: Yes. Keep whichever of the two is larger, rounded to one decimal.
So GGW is 16.1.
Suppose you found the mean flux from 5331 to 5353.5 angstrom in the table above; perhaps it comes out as 15.4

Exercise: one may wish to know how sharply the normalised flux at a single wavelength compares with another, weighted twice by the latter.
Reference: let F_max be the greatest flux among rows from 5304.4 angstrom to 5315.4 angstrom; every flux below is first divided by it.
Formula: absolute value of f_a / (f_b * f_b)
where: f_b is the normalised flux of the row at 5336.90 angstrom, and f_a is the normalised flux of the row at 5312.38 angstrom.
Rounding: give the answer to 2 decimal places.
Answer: 1.27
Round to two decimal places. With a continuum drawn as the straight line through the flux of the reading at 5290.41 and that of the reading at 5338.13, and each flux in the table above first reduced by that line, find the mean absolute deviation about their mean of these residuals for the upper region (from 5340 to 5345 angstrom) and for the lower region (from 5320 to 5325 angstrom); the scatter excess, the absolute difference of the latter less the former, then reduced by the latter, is -0.12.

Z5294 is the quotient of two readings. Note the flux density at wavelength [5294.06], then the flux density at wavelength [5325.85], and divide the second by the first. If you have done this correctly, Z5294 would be 0.96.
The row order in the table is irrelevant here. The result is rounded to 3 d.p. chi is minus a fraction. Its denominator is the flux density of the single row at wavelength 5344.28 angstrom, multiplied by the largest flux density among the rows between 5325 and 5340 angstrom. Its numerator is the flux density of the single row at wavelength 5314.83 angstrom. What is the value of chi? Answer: -0.074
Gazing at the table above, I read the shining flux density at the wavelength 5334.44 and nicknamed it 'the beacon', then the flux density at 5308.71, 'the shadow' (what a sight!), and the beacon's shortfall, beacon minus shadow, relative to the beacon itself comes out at -0.14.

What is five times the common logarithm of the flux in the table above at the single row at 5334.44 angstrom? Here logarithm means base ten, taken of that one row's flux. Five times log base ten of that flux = 5.88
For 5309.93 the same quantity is 6.16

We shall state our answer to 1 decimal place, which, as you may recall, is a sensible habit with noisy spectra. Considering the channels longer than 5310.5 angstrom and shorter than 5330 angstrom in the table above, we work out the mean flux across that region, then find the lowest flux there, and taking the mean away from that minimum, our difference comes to -2.1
